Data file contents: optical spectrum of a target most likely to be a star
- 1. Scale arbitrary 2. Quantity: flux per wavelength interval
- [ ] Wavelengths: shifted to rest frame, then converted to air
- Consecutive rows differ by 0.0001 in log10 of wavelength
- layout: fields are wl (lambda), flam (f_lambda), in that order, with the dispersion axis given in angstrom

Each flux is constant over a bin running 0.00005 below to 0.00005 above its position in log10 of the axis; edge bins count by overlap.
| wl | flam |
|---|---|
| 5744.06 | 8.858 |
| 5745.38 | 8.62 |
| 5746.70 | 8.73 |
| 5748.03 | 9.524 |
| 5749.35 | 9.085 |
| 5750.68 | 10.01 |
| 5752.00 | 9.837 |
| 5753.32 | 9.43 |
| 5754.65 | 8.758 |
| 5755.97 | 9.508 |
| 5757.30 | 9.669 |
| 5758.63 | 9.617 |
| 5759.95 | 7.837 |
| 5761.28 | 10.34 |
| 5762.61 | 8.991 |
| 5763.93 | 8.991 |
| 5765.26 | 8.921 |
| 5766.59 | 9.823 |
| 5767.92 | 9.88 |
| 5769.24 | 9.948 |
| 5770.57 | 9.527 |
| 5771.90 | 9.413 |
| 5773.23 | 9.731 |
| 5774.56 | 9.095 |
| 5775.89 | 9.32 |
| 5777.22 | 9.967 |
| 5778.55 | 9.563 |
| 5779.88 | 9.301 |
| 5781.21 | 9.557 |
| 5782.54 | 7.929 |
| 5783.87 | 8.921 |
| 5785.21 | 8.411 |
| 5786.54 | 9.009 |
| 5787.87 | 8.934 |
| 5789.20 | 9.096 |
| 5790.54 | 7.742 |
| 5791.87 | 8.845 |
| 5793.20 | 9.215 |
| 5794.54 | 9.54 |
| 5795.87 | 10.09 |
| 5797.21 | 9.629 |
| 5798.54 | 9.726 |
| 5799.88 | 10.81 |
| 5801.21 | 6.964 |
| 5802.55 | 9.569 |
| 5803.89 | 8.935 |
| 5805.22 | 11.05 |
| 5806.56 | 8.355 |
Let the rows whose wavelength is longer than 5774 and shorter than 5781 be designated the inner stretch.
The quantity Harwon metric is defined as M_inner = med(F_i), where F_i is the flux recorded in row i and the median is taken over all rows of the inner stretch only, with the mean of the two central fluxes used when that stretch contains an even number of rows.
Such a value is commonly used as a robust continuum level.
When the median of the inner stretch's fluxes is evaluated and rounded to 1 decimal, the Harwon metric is 9.3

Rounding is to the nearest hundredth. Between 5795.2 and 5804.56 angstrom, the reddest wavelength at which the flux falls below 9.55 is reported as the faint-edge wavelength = 5803.89 angstrom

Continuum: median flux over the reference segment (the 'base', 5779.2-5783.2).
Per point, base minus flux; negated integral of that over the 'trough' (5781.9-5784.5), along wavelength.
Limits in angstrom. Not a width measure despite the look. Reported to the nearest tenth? -2.3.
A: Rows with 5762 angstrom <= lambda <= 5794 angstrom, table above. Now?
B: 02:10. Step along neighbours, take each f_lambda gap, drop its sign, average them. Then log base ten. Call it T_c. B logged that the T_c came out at -0.3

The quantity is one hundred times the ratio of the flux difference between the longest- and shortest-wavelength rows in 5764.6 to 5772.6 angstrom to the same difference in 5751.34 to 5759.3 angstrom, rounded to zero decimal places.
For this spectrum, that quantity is -224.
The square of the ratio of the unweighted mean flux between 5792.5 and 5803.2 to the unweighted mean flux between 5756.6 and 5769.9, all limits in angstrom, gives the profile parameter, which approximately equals 1.01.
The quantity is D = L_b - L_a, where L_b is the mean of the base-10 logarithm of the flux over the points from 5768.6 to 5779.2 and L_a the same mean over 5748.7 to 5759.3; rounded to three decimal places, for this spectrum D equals 0.004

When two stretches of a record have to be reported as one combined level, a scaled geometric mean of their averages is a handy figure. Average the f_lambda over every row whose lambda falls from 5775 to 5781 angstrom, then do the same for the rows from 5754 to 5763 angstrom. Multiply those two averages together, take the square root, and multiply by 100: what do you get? 939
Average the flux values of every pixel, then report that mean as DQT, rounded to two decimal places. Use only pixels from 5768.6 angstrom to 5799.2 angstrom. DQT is 9.24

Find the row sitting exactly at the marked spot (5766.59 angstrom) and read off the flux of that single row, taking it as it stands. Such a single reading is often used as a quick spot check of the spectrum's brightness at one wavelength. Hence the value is 9.823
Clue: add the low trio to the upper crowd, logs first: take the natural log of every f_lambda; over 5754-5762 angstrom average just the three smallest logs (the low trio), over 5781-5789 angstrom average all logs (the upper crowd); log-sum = 4.33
